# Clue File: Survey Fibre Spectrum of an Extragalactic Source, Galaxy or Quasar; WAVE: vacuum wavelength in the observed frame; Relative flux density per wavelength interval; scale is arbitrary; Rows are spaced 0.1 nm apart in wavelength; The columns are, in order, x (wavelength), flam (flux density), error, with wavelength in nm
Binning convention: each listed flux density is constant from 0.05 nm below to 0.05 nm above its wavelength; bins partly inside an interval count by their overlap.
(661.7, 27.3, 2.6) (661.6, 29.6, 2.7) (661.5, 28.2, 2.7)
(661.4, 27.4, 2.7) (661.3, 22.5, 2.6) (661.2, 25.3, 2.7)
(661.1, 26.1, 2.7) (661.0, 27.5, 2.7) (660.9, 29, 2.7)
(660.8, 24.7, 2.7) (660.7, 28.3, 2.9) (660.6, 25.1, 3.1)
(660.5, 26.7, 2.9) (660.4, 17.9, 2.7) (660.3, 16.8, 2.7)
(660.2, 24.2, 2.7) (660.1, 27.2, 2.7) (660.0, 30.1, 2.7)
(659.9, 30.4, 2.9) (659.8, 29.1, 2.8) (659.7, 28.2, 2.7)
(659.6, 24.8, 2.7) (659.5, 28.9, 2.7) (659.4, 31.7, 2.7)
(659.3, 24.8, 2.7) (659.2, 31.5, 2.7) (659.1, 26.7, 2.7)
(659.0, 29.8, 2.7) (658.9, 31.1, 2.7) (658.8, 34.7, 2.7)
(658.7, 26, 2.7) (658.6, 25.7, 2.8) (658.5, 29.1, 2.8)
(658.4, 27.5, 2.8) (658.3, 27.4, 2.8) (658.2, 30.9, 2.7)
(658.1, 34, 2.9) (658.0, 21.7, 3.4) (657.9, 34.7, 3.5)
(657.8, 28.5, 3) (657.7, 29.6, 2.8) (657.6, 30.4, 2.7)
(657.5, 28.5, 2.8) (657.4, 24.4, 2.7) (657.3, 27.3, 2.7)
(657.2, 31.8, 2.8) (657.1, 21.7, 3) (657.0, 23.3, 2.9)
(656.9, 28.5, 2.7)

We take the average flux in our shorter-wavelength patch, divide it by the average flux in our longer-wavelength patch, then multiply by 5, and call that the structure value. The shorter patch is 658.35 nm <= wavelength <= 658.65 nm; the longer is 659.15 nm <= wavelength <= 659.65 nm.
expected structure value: 4.8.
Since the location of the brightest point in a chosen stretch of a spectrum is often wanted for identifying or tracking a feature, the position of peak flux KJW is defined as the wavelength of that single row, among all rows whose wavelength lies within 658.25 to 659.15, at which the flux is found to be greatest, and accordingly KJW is 658.8 nm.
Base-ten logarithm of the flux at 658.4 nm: 1.44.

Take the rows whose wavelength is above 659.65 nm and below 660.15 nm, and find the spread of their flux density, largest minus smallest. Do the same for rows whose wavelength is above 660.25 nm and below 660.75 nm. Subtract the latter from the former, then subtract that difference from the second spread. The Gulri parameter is 20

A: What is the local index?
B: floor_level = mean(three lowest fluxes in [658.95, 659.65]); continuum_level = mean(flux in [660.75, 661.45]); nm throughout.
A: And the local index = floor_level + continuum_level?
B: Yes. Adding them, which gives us 52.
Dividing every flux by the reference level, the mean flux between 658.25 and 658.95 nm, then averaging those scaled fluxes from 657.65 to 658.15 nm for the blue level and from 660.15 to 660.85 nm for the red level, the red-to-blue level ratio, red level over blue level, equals 0.79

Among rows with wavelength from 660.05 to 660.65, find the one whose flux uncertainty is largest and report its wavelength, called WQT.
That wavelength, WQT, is 660.6 nm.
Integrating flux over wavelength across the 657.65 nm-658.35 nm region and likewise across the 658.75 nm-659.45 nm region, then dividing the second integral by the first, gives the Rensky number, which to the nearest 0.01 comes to 1.02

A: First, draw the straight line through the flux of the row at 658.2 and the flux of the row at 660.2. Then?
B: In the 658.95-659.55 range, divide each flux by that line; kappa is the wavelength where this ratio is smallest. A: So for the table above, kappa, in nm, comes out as 659.3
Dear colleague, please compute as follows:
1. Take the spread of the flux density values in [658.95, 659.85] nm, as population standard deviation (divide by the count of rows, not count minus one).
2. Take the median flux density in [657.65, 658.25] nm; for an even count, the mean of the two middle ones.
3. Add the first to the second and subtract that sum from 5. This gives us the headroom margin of -27.7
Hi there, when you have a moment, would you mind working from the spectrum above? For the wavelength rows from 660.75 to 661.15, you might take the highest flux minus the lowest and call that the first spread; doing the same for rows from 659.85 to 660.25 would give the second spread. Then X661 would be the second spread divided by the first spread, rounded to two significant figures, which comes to 1.4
